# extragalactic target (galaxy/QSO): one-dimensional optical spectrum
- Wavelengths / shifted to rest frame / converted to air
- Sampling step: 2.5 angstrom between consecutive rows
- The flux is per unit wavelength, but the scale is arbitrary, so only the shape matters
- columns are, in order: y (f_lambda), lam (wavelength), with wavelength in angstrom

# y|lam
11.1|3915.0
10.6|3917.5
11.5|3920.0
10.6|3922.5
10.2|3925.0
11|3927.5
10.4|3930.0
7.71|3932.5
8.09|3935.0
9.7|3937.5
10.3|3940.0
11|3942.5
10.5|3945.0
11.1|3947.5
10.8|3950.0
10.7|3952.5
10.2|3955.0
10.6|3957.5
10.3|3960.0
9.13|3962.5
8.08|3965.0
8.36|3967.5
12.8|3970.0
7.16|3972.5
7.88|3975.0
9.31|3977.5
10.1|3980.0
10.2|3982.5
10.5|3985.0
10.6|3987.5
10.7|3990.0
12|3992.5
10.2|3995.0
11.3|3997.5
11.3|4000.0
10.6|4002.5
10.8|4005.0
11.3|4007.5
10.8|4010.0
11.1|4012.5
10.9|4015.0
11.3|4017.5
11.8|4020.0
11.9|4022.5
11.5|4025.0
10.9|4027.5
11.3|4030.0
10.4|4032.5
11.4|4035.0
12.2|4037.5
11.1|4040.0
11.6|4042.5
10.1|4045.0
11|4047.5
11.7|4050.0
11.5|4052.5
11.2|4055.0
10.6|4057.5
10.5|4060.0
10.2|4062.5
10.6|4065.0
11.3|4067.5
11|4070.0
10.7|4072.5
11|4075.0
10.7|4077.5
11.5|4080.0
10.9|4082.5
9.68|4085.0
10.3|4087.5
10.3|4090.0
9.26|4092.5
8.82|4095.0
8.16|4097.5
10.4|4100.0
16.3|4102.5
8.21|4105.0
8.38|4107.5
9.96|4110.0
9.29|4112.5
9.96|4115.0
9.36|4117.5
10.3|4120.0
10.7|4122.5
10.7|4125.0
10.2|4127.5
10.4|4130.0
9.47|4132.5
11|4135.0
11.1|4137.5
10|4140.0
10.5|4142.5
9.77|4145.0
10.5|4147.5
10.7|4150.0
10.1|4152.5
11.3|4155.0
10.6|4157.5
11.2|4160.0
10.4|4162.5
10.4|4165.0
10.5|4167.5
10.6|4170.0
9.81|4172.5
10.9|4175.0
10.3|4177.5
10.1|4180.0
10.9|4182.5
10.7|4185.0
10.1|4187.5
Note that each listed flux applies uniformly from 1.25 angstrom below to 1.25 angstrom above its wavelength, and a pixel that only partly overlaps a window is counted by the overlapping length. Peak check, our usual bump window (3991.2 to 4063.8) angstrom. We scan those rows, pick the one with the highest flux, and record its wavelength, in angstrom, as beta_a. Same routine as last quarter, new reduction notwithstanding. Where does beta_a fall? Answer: 4037.5 angstrom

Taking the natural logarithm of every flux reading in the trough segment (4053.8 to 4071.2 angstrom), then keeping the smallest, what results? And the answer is 2.32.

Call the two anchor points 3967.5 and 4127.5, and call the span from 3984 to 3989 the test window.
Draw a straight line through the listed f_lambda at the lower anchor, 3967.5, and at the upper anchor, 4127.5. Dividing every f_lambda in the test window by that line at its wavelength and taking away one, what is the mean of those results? 0.23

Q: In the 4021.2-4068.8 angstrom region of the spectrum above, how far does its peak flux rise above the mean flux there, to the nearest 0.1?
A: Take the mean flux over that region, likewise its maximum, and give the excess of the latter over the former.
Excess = 1.1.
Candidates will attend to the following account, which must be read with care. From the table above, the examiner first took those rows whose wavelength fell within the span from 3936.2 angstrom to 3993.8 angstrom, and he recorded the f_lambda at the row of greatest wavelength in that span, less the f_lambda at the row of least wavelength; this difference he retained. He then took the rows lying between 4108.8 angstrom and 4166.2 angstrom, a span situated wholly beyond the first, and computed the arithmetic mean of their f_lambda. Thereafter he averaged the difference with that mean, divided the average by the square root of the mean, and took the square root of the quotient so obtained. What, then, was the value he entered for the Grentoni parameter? 1.40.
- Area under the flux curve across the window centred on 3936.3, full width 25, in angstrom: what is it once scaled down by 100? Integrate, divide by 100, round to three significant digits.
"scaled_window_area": 2.50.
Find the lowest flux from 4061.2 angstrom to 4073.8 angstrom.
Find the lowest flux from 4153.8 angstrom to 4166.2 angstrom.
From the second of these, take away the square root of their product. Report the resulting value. 0.1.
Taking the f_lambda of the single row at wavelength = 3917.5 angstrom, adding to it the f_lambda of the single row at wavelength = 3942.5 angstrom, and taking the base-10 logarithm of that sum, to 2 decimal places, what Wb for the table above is 1.33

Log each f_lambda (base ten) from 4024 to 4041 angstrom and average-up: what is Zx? 1.05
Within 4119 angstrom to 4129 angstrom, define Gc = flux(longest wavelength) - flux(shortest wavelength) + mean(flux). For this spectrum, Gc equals 10.4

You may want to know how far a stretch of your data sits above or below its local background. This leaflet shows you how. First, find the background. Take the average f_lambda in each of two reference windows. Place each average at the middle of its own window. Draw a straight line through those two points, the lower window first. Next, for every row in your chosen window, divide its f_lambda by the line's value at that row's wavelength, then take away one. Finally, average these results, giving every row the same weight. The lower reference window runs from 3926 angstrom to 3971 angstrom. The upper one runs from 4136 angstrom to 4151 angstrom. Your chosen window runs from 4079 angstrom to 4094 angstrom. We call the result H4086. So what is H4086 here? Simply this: 0.00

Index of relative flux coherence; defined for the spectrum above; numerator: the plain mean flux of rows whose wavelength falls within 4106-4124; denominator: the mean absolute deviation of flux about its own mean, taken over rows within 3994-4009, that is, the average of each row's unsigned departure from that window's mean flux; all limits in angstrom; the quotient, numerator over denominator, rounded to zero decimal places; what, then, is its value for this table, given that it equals 25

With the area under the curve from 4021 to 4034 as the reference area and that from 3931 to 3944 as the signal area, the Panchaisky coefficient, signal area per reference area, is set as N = 0.84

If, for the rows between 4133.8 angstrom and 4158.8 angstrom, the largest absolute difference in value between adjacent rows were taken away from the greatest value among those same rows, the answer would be 10.1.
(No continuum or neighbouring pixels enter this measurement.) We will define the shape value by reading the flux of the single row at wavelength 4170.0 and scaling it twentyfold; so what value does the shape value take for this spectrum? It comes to 212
